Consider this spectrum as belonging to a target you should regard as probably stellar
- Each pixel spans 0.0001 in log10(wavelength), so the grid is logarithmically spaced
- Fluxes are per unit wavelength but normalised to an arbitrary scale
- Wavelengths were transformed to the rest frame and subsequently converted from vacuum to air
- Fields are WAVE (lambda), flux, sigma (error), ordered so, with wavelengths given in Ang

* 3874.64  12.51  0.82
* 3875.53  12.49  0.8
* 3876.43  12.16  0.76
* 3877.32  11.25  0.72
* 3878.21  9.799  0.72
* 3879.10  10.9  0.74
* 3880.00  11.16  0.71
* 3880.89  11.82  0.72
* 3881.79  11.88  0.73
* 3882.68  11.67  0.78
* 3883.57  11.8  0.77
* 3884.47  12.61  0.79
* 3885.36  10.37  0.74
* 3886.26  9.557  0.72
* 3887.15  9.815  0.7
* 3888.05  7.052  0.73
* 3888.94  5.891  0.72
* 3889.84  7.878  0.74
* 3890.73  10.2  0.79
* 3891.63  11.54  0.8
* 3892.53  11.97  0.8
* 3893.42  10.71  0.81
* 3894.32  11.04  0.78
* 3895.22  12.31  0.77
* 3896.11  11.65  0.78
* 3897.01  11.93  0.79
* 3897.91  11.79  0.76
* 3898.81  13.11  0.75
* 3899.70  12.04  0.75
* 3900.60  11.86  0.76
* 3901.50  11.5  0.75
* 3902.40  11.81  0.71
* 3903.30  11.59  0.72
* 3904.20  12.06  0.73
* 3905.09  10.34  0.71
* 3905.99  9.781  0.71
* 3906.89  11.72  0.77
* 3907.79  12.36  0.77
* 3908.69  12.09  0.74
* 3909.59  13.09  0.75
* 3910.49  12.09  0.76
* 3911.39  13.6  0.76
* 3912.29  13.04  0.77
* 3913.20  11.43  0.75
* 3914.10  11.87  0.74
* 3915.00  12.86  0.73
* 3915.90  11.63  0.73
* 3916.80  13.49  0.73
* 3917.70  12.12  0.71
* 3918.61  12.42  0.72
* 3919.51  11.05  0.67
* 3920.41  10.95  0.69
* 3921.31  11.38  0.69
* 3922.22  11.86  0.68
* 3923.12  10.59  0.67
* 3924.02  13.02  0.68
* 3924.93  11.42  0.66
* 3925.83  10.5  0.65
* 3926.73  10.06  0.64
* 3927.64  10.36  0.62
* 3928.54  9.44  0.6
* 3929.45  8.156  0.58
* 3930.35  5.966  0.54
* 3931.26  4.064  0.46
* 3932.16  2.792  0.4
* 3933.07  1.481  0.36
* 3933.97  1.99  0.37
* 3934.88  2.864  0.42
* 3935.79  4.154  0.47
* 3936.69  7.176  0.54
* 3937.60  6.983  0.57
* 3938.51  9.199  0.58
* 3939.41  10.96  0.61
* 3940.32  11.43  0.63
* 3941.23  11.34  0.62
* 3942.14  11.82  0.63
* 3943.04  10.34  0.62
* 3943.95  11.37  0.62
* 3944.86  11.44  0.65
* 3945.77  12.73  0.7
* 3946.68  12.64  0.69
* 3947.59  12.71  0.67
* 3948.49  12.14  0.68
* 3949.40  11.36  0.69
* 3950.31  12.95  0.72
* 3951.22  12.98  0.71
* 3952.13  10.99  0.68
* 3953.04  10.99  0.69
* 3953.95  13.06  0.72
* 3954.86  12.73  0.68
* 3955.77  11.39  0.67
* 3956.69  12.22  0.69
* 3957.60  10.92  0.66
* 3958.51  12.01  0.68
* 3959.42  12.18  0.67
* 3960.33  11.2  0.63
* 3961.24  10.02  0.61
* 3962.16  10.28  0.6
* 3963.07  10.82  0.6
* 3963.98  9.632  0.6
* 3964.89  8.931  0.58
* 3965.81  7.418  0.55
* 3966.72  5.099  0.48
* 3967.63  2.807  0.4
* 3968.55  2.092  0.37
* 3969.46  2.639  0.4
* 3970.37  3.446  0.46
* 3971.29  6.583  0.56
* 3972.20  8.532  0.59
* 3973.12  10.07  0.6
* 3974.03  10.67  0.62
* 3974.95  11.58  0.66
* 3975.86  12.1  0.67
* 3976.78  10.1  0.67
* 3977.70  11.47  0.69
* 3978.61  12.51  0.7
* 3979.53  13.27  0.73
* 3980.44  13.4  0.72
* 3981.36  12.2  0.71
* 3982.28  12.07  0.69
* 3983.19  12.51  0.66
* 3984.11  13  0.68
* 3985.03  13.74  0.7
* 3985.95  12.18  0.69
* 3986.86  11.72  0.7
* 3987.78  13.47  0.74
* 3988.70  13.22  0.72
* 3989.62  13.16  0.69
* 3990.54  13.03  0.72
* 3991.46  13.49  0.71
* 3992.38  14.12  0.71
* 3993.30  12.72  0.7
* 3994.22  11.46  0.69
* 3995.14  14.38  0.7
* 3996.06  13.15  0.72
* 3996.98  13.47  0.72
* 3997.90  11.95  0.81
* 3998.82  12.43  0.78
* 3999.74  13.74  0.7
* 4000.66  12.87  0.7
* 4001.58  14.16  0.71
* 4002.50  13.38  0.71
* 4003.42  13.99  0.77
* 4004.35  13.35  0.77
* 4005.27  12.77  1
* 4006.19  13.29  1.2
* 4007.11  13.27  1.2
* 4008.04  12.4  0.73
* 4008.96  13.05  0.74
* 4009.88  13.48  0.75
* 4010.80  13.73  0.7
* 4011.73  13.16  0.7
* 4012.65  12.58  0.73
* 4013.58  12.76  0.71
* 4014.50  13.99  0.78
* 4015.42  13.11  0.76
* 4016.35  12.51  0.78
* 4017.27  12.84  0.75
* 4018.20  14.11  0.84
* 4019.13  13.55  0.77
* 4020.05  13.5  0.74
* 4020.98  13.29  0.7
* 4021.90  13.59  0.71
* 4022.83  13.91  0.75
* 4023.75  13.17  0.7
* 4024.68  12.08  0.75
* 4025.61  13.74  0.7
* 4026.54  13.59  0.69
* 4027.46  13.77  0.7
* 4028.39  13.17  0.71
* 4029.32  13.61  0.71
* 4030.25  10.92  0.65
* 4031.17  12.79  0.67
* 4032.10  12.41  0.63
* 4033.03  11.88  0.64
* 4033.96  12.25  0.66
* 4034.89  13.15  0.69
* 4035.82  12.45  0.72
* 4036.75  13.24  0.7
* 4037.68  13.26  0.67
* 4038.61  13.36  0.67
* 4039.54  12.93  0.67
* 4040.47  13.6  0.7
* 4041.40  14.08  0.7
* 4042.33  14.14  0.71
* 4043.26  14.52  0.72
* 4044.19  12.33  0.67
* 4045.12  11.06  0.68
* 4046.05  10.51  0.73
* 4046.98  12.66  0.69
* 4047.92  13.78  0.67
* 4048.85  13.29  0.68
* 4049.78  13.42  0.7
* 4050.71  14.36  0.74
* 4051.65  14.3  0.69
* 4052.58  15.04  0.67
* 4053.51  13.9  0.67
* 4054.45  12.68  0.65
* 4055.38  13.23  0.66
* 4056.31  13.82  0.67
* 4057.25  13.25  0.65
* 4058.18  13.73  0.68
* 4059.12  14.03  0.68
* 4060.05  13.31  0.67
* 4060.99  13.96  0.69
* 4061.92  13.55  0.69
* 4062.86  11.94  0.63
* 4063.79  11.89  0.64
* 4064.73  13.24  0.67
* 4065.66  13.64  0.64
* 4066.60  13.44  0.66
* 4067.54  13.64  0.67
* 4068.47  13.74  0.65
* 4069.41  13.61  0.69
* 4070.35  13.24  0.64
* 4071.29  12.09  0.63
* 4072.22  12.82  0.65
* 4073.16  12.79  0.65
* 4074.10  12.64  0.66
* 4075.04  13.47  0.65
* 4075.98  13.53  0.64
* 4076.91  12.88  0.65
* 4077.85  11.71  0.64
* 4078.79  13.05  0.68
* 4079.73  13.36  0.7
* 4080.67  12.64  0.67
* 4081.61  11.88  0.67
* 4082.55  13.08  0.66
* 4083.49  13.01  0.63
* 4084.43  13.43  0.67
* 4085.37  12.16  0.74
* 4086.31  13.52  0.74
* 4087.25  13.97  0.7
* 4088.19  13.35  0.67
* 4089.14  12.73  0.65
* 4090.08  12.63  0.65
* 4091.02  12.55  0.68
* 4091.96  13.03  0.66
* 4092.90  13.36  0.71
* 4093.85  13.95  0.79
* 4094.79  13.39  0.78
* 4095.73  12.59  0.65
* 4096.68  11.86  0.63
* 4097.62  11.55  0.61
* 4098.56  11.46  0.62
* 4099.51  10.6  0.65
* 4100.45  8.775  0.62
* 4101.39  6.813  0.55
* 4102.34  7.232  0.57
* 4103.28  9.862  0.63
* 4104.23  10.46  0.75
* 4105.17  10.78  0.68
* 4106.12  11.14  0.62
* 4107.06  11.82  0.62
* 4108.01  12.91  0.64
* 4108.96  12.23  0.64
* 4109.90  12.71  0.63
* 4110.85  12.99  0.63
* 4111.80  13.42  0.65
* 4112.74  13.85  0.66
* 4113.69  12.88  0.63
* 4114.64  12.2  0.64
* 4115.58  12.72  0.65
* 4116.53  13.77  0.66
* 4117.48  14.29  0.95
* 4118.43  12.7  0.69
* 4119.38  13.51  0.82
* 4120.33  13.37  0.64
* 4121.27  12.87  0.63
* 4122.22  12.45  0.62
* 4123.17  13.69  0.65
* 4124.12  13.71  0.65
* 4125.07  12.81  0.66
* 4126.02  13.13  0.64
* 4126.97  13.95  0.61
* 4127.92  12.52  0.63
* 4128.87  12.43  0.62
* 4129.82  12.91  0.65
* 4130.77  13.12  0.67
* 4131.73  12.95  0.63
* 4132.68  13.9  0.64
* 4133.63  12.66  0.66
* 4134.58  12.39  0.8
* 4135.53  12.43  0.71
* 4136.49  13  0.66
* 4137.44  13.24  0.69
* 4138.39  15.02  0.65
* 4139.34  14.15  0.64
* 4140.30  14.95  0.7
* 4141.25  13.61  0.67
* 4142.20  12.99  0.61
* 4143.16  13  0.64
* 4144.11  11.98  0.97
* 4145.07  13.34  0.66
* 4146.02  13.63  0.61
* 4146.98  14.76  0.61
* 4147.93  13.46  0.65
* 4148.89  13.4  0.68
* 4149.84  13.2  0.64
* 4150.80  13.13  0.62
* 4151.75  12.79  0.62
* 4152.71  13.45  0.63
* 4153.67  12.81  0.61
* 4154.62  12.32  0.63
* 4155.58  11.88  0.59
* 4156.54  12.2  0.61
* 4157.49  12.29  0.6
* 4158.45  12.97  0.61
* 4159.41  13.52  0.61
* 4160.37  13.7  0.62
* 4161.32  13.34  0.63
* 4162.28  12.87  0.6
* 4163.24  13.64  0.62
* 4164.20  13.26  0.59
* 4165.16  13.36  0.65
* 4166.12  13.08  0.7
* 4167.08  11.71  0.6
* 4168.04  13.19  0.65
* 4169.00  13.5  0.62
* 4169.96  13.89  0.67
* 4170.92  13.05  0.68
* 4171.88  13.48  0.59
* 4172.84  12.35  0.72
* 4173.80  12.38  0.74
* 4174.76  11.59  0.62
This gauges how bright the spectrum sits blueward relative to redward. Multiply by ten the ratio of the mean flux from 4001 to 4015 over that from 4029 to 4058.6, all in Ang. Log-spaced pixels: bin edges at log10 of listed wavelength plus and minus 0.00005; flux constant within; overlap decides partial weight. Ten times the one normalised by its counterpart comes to 10.1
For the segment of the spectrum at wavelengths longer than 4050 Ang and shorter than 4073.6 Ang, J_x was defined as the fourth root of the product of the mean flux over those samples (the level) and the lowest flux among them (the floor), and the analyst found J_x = 3.55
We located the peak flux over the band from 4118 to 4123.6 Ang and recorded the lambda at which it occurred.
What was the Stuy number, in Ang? 4123.17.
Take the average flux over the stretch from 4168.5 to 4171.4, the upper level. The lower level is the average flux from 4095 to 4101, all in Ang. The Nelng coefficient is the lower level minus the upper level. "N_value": -2.3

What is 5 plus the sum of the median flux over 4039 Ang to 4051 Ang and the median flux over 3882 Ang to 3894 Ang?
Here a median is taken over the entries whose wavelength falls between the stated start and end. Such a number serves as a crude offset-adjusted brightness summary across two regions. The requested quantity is 28.8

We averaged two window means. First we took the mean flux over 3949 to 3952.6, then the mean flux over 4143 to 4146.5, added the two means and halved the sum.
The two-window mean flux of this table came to 12.5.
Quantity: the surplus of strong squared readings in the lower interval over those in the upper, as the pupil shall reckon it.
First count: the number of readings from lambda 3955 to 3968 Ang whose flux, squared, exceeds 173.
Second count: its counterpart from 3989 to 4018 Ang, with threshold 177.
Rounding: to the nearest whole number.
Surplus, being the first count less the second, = -12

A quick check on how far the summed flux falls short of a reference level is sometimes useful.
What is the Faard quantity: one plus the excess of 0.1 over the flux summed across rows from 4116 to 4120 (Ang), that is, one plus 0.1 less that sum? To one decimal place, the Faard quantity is -53.2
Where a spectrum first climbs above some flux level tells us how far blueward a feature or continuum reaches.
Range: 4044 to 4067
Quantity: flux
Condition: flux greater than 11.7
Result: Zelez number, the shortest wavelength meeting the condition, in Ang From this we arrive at 4044.19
